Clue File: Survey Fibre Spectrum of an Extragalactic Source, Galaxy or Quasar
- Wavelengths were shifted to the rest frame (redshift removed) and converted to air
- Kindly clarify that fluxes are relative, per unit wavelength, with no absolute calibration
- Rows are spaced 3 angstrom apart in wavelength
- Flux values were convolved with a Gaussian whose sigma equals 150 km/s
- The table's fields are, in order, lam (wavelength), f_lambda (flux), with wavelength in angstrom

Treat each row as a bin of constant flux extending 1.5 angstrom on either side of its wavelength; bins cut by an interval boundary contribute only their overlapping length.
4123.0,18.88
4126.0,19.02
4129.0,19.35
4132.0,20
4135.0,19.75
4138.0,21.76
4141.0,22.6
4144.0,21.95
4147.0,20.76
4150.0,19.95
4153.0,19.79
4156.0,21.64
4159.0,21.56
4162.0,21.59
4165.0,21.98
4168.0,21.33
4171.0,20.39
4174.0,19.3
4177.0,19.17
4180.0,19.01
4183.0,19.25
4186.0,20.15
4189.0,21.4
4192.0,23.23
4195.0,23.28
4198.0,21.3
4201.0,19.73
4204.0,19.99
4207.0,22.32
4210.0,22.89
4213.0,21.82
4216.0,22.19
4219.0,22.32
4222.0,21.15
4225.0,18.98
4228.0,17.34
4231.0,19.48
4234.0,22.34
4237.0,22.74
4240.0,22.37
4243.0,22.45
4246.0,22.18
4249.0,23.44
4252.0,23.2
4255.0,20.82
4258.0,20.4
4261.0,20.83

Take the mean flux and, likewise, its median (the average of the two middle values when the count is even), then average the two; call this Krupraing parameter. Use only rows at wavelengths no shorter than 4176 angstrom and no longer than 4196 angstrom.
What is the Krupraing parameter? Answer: 20.5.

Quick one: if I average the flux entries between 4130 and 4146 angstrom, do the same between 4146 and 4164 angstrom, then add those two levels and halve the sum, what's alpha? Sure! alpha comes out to 21.0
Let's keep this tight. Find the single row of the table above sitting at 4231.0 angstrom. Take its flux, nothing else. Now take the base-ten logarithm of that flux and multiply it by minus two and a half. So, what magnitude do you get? -3.22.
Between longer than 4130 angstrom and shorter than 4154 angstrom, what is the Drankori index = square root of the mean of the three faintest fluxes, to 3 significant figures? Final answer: 4.45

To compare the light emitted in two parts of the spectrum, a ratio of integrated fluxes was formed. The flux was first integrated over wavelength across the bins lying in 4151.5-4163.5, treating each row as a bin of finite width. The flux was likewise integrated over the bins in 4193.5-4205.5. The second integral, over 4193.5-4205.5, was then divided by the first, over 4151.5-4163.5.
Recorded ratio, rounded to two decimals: 1.00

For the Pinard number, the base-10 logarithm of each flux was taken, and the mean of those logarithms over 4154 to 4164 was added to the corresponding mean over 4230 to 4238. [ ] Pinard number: 2.67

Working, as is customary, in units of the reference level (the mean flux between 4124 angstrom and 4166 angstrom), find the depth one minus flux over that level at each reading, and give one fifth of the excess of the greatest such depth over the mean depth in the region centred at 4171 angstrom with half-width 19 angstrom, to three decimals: 0.014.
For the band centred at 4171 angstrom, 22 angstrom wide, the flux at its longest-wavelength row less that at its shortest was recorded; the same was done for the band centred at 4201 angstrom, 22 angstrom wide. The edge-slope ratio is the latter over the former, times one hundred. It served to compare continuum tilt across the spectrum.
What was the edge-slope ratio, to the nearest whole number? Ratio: 13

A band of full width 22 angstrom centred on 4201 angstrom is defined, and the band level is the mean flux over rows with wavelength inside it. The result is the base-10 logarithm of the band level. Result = 1.34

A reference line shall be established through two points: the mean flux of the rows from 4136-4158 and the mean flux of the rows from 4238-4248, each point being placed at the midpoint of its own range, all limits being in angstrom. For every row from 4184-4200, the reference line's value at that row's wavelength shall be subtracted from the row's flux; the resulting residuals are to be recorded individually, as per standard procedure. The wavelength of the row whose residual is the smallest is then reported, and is 4186.0 angstrom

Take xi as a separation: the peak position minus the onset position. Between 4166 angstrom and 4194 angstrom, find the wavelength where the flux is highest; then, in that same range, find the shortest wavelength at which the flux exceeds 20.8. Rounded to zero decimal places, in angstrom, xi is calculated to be 24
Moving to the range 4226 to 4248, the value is 3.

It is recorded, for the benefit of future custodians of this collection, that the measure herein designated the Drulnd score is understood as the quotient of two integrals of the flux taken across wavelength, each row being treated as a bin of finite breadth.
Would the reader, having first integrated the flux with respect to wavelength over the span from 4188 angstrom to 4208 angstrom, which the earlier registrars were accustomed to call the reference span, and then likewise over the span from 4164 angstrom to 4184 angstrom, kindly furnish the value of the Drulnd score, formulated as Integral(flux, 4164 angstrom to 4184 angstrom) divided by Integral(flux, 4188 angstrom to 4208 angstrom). 0.93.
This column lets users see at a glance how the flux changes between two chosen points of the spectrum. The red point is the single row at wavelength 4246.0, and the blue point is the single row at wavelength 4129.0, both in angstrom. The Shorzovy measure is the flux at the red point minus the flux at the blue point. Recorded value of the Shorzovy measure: 2.8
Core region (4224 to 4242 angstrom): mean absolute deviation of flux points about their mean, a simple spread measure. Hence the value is 1.9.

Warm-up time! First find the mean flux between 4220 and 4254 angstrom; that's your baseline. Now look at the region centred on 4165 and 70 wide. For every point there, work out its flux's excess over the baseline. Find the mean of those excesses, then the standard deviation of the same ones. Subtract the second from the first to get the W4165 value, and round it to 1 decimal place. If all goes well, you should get -1.8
